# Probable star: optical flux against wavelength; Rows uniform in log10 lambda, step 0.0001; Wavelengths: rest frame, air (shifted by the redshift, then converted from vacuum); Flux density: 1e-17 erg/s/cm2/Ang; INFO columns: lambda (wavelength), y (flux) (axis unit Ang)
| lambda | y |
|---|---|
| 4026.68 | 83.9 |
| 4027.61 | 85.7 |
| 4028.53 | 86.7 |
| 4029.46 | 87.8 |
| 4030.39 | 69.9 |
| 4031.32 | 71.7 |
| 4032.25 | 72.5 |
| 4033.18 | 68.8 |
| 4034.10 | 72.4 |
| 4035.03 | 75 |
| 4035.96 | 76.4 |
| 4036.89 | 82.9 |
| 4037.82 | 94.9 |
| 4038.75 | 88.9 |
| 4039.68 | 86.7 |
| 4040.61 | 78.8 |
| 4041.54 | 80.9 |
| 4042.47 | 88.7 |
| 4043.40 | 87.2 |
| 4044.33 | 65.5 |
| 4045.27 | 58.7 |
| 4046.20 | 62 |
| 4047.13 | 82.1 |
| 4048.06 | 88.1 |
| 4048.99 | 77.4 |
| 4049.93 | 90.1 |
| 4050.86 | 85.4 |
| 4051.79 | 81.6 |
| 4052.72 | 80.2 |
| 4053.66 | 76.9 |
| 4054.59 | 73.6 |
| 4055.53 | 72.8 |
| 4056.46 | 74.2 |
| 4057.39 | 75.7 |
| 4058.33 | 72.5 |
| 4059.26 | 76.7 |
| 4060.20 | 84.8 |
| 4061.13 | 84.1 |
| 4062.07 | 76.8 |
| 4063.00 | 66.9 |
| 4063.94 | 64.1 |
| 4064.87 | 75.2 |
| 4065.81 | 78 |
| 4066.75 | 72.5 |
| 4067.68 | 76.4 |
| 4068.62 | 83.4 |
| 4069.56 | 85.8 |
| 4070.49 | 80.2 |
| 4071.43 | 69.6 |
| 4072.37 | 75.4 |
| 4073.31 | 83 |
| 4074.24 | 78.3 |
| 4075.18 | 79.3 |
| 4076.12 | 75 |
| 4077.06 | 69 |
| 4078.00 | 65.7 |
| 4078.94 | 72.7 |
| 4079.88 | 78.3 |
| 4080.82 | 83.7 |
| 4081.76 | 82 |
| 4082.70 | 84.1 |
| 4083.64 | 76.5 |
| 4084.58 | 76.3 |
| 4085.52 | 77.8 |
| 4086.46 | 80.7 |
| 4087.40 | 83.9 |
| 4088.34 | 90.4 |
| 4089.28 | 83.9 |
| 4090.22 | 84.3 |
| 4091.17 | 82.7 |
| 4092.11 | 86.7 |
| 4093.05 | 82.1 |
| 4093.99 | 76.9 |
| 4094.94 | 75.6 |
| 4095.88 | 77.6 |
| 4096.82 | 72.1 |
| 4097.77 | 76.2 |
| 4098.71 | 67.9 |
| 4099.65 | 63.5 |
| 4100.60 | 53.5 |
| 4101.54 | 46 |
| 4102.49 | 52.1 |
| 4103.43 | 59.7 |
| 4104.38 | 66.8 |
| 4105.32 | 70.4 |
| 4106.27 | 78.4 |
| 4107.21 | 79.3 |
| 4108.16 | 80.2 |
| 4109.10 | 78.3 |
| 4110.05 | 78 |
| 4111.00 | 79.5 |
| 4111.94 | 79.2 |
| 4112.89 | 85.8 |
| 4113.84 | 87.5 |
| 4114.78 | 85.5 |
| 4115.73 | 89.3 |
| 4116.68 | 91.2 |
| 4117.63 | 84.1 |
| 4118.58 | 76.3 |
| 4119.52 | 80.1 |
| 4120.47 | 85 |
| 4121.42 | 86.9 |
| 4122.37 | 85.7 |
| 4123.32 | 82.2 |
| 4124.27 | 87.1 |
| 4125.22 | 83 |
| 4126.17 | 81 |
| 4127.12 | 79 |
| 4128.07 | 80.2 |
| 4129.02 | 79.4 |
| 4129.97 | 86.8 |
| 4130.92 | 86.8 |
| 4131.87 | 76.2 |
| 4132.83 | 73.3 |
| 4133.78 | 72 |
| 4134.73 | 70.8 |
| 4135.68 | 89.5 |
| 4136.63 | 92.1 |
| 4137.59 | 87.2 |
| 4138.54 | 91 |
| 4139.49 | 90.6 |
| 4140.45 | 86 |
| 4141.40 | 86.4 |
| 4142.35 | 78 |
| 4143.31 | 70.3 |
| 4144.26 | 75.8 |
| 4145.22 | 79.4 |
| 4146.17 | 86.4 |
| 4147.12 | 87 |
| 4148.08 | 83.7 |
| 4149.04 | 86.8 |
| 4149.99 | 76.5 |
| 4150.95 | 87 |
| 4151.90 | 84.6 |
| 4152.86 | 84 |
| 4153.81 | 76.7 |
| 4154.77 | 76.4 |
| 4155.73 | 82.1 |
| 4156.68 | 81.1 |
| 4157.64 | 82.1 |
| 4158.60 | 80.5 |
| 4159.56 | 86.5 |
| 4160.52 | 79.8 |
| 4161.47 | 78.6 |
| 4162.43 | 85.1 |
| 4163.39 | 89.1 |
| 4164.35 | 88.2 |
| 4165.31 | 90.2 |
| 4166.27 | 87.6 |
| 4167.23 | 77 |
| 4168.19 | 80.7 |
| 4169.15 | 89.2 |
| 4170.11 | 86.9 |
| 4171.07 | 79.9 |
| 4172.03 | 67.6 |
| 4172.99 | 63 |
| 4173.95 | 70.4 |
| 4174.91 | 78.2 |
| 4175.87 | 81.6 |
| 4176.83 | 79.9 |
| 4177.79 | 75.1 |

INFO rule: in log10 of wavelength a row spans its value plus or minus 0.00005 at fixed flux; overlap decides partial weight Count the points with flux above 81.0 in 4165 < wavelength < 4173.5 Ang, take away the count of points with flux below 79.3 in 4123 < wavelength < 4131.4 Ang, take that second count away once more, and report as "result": 2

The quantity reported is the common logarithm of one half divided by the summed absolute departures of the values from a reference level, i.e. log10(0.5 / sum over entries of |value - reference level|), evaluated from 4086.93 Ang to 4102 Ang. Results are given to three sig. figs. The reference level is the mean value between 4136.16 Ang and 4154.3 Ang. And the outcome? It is -2.50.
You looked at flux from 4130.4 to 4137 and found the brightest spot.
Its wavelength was 4136.63 Ang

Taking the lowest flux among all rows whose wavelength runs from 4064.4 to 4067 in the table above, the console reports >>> 72.5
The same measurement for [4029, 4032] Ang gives 69.9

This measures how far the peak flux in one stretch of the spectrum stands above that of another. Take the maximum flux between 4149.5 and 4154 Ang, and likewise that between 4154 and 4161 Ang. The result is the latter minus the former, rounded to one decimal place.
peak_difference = -0.5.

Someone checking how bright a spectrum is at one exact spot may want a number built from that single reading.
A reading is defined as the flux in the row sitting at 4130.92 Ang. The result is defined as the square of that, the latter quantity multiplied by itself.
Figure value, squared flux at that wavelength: 7534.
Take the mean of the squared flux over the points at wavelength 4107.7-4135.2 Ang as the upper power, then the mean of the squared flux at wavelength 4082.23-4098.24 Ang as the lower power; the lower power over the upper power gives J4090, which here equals 0.968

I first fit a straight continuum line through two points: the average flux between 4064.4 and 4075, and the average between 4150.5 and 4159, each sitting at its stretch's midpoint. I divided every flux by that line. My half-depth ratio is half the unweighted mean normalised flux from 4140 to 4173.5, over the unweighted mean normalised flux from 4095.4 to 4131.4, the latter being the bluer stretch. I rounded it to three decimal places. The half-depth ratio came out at 0.516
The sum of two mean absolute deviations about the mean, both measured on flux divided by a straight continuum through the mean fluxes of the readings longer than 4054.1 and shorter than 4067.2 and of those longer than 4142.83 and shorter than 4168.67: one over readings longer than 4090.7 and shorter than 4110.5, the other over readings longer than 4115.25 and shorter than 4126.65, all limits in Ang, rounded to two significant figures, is 0.16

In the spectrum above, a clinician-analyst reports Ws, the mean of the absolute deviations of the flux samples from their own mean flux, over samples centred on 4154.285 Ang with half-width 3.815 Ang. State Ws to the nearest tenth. 2.8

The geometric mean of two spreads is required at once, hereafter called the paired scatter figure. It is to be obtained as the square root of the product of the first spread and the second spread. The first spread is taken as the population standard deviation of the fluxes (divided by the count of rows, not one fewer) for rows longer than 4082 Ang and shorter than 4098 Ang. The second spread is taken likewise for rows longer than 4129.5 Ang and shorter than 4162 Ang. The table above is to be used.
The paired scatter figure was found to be 5.3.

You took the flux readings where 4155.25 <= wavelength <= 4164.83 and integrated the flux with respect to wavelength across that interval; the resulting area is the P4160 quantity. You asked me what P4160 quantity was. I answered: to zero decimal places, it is 798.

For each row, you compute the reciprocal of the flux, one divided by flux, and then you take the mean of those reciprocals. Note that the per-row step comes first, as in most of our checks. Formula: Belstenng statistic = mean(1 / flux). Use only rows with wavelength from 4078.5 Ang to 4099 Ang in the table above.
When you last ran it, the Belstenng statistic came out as 0.0126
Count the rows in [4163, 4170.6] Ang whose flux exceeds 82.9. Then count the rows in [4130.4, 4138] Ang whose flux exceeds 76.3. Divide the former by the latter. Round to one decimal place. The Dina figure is 1.5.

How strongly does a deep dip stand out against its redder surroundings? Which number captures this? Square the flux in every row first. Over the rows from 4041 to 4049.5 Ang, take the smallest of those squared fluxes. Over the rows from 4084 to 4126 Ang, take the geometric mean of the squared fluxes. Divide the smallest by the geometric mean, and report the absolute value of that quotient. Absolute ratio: 0.58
